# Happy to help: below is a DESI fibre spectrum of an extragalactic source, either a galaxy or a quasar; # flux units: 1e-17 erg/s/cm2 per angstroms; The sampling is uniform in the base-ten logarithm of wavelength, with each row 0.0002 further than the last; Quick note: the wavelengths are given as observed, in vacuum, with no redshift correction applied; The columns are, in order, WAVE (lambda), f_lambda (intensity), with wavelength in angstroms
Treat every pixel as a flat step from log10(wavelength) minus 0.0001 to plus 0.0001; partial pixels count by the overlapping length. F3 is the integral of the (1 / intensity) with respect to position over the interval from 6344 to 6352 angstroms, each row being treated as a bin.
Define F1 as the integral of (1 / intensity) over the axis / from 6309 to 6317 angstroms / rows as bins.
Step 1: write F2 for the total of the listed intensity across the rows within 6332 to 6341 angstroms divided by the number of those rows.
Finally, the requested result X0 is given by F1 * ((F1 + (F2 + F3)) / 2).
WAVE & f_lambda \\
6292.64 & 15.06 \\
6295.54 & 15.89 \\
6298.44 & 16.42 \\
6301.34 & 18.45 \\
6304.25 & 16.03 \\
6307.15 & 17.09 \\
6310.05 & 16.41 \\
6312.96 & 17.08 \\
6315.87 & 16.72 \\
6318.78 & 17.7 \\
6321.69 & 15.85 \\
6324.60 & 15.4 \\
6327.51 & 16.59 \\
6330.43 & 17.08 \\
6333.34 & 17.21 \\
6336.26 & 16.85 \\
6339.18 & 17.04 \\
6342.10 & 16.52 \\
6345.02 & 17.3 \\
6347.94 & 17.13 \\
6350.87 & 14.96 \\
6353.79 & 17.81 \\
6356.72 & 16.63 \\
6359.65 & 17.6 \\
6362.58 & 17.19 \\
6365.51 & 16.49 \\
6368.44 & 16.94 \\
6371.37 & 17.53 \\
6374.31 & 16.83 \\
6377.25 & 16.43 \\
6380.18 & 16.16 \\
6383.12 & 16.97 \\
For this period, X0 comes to 4.30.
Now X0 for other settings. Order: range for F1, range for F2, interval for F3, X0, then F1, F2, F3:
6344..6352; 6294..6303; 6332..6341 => 4.37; 0.487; 16.9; 0.529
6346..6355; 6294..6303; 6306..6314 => 4.88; 0.544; 16.9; 0.475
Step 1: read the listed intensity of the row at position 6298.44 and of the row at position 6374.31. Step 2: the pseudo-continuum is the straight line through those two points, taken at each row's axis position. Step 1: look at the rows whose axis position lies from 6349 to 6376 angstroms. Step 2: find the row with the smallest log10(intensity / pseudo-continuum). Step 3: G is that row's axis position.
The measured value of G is 6350.87 angstroms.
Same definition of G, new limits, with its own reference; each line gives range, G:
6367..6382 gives 6380.18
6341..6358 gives 6350.87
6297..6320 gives 6304.25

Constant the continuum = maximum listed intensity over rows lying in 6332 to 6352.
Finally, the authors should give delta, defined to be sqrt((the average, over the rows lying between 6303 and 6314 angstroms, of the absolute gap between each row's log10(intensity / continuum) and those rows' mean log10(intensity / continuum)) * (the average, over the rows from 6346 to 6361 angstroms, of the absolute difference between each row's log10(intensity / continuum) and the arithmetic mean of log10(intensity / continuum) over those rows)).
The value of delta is 0.0157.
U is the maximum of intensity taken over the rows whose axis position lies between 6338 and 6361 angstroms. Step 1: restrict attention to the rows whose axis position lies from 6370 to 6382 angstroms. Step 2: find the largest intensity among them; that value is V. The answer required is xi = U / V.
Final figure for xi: 1.02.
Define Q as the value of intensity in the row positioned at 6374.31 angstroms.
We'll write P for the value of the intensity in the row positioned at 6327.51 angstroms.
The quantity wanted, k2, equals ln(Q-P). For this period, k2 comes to -1.4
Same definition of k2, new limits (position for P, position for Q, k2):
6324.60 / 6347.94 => 0.5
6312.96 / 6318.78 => -0.5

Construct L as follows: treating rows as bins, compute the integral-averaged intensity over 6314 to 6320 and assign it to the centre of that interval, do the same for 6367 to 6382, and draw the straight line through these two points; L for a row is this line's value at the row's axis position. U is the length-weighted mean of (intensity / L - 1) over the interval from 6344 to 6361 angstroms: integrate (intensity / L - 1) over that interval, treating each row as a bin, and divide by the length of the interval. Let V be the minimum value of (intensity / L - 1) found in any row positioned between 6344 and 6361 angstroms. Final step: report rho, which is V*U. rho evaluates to 0.0003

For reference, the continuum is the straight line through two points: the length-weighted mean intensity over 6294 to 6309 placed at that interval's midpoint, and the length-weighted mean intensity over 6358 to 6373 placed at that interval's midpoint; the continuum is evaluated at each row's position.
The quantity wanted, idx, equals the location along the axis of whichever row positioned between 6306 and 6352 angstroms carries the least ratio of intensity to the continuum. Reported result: 6350.87 angstroms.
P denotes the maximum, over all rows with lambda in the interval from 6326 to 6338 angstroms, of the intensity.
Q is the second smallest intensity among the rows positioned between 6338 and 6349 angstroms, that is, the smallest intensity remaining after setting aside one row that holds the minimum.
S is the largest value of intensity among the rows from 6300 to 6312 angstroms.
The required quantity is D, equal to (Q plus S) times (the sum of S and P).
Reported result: 1266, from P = 17.21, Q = 17.04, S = 18.45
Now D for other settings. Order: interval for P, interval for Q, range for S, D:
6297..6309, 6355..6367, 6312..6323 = 1241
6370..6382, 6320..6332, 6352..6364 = 1190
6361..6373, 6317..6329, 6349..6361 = 1190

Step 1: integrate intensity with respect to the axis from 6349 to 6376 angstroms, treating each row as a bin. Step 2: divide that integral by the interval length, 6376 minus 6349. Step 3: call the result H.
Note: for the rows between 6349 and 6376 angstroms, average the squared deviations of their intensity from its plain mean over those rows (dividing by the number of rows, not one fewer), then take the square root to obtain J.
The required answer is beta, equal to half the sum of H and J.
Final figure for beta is 8.84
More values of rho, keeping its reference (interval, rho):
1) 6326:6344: 0.0003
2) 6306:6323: 0.0017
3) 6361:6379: -0.0001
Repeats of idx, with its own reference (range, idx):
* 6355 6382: 6380.18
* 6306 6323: 6321.69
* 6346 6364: 6350.87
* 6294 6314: 6295.54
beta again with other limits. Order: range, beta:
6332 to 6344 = 8.58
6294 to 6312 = 8.79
